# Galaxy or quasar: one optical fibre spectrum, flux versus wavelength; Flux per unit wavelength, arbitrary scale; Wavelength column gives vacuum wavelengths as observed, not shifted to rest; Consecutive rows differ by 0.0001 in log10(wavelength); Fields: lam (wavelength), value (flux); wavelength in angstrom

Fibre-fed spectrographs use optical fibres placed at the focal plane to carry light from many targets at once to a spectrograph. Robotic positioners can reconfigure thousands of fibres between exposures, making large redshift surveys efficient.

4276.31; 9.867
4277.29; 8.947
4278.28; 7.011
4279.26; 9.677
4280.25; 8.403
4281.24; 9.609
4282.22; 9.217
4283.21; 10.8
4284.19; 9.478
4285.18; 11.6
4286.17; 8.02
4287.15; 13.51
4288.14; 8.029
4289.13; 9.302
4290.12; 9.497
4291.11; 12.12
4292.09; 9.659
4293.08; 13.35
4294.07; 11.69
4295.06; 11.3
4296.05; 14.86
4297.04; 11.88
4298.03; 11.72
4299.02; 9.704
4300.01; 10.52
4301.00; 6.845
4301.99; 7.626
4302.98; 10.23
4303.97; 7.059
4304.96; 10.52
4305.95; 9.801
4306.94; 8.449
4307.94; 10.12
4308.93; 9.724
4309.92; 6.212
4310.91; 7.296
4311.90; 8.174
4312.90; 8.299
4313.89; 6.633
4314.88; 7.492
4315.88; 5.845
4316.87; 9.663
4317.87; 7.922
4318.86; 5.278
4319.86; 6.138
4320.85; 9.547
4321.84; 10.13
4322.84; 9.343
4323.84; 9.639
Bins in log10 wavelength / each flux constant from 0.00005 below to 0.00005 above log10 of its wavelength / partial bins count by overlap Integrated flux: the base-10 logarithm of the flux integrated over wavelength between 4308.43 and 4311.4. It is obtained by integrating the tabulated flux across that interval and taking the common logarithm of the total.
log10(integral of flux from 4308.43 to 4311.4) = 1.36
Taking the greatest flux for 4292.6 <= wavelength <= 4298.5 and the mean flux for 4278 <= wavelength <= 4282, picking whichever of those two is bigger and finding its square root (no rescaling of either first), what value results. 3.9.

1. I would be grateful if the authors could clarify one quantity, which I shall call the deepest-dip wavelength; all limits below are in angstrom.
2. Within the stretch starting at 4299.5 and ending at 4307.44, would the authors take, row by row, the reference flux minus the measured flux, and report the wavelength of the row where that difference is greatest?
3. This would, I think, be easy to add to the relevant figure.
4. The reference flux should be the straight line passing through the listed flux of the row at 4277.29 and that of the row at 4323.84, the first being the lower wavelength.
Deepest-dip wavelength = 4301.00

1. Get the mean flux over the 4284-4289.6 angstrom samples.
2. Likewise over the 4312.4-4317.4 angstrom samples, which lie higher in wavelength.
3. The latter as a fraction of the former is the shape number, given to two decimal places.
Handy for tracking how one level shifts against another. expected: 0.76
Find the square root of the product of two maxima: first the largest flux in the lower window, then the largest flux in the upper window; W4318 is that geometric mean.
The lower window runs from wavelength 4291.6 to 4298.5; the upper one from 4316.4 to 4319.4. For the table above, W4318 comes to 12.0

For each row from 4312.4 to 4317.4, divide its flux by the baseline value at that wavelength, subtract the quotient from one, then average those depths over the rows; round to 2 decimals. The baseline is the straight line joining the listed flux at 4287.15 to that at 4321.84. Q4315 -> 0.30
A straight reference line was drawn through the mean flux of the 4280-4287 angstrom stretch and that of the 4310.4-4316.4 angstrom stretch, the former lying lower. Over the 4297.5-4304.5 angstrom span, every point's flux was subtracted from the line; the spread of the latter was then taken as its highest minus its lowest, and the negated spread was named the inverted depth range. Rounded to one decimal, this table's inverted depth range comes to -4.6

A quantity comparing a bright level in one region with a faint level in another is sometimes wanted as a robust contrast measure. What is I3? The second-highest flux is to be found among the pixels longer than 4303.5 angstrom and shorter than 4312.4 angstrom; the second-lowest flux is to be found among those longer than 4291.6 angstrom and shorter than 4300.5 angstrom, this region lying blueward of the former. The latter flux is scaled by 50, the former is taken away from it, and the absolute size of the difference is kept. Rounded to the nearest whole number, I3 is 475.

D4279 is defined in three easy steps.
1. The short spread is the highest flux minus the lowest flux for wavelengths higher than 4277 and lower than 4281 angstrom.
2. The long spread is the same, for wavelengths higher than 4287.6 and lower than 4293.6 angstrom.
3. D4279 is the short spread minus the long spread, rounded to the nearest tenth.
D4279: -2.7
